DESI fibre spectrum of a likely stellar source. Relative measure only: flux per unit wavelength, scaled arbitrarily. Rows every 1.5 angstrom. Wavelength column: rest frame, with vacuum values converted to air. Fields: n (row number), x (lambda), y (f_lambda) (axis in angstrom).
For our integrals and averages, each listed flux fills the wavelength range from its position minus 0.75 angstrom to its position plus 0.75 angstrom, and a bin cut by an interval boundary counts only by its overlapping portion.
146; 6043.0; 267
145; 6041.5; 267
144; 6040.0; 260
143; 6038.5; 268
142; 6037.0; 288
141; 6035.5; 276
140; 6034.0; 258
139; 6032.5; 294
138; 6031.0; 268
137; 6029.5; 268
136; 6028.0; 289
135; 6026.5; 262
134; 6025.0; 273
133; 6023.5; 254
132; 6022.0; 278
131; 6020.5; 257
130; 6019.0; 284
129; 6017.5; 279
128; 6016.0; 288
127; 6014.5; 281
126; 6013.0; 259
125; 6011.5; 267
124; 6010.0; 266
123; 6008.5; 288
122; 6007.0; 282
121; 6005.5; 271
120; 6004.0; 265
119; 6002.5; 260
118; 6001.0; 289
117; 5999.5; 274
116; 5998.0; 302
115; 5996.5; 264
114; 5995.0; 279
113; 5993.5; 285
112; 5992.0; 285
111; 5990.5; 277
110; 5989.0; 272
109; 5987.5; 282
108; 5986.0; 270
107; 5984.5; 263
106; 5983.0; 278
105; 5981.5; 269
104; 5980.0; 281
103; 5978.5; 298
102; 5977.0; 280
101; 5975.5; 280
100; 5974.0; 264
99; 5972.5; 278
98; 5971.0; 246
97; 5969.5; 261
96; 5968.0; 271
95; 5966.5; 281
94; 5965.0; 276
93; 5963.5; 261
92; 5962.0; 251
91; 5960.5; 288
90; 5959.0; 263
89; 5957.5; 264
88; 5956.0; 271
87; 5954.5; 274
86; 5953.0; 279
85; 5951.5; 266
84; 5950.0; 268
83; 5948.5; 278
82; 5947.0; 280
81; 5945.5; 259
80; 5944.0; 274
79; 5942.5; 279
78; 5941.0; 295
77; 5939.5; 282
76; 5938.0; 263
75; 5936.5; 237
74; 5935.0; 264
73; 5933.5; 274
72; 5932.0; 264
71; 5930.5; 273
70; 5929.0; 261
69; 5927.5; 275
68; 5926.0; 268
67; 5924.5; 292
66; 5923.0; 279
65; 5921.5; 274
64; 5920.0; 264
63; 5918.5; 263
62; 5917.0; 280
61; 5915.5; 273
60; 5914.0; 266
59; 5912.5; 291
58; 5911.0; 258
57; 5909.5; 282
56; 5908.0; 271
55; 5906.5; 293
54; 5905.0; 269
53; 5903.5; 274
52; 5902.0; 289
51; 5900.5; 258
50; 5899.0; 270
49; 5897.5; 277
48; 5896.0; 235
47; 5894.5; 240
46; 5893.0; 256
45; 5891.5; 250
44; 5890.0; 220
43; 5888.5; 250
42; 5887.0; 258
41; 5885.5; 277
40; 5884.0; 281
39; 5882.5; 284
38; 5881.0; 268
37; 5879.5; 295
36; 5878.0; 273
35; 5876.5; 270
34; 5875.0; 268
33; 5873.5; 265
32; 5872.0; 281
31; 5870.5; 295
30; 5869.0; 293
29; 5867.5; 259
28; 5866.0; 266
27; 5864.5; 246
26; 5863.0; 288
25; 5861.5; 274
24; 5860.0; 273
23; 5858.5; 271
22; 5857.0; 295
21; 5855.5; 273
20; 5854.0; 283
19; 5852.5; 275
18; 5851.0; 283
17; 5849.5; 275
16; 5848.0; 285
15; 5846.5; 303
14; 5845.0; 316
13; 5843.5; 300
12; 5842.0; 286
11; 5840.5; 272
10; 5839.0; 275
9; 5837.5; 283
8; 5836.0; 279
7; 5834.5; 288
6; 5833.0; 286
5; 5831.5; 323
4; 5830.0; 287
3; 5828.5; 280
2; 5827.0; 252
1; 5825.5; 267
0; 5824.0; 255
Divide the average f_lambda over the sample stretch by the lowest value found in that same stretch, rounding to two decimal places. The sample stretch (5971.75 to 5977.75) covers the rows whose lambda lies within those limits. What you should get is 1.04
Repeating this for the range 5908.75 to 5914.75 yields 1.06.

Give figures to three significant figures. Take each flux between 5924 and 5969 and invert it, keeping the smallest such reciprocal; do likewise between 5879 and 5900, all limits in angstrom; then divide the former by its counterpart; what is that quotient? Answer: 1.00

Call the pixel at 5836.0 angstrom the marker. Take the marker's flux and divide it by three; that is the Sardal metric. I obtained 93.0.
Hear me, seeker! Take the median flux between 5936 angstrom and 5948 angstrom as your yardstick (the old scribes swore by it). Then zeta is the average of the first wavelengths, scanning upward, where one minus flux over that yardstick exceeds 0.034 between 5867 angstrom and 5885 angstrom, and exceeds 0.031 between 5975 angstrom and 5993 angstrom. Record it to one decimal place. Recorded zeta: 5926.0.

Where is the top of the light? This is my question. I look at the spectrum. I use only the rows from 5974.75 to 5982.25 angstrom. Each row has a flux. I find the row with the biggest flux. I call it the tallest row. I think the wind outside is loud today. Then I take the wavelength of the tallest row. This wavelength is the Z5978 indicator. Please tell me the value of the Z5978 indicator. 5978.5 angstrom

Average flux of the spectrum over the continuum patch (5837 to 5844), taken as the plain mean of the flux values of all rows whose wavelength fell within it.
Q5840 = 283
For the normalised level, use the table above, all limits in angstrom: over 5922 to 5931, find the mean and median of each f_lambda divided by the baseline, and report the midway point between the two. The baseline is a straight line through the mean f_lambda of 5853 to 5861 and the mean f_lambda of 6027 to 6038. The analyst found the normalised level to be 0.99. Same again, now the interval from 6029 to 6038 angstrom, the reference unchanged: 0.99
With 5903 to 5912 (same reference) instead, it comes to 0.98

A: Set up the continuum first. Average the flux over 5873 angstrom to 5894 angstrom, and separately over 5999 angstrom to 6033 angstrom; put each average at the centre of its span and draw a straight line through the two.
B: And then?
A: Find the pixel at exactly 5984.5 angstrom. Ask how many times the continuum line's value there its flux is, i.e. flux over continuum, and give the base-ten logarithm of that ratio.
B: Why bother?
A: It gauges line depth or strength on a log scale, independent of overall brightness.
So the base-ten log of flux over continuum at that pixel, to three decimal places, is -0.014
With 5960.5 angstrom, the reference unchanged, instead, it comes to 0.028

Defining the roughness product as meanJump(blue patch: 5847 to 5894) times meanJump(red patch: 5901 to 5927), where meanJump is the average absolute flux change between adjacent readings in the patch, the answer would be 210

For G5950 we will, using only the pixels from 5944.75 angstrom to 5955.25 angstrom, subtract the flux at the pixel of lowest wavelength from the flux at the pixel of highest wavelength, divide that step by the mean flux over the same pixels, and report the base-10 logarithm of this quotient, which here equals -1.3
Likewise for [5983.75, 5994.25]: -1.1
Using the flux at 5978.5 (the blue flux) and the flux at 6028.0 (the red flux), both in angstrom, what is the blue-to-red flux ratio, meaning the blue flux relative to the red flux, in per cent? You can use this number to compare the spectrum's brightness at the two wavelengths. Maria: 103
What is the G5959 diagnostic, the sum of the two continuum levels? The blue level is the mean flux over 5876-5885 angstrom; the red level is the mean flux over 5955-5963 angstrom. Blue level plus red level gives 546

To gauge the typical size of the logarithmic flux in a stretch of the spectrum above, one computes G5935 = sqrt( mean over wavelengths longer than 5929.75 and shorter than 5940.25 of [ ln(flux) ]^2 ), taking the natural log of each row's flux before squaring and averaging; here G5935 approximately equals 5.58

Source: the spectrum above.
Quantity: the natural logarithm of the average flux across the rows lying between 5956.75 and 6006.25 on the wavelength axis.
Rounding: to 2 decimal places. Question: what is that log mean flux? 5.61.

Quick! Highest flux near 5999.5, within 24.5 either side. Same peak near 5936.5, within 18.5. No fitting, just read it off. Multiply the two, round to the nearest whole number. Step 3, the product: 89090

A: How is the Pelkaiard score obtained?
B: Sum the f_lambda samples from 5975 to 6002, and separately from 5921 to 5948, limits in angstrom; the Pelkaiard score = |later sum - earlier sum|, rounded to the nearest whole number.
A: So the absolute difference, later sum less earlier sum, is 135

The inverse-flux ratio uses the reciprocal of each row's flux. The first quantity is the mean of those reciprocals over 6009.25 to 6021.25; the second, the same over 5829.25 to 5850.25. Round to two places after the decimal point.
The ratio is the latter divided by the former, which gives 0.94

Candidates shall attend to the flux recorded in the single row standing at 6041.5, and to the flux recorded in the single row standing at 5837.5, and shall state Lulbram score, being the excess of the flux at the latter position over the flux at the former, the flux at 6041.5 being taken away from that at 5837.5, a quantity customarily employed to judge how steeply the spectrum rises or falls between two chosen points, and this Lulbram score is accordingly 16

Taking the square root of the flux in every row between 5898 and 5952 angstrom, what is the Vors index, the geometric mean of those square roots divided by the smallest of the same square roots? 1.072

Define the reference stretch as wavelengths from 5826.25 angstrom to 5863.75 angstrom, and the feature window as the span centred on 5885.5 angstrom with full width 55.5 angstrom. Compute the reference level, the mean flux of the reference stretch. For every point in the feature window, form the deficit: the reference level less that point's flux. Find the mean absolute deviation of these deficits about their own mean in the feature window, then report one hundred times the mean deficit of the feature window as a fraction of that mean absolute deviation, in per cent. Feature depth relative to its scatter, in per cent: 112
